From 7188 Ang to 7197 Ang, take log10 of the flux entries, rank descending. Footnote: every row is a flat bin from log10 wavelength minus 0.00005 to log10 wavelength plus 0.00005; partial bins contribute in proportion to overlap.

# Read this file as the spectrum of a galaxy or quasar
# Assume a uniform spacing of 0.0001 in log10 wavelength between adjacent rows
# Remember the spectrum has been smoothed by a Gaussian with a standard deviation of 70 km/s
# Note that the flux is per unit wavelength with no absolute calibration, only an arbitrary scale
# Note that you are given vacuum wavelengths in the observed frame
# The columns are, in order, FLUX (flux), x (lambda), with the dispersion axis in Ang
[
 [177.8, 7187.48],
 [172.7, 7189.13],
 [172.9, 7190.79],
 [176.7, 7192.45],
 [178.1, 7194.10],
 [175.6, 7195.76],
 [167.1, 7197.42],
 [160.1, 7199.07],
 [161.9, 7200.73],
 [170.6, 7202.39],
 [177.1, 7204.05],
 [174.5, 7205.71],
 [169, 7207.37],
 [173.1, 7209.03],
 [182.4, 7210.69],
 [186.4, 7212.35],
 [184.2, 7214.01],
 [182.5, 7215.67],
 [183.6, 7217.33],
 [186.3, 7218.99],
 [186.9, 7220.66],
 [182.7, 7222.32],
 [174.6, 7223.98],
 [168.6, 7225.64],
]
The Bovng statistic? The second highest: 2.247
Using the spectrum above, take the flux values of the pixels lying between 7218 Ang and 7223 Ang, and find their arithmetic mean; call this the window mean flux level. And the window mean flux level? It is 185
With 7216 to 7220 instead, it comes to 185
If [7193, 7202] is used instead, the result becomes 169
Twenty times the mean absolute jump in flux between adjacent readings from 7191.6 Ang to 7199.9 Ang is 97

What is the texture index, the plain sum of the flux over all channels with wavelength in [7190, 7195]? 528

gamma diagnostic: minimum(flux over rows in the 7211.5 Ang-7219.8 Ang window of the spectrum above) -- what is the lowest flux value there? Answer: 182.5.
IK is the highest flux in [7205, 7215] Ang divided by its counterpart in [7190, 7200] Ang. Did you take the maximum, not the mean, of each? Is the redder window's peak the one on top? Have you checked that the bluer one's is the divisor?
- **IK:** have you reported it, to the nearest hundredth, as 1.05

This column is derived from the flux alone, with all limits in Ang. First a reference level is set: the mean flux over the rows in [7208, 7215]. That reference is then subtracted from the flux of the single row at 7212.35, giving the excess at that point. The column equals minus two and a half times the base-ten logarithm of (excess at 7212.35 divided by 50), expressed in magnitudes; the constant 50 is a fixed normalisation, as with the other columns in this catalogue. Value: 2.5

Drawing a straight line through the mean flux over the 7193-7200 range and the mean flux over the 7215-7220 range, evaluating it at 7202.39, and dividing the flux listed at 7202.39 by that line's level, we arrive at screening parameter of 0.98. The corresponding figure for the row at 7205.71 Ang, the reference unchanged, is 0.99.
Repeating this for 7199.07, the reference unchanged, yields 0.93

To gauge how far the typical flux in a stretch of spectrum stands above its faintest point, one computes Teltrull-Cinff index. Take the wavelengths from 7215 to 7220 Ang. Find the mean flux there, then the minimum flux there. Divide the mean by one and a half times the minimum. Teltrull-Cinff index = 0.673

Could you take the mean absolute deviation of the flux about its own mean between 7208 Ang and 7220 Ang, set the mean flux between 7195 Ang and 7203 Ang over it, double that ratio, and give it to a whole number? 118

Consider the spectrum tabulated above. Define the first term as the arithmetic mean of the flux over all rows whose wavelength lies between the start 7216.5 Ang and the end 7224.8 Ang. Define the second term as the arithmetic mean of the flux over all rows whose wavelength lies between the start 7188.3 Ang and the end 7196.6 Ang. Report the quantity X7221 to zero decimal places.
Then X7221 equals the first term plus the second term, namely 358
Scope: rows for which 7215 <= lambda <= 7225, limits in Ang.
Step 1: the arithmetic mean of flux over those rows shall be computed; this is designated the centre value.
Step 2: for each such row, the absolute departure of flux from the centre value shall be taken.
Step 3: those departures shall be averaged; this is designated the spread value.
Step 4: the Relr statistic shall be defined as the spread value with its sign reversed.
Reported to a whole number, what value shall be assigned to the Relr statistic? -3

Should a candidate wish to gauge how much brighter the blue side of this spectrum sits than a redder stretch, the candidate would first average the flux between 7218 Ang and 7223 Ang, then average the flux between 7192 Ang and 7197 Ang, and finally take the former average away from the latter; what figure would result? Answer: -9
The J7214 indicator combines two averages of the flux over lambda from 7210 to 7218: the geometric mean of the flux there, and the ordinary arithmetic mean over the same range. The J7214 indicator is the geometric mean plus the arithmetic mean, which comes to 368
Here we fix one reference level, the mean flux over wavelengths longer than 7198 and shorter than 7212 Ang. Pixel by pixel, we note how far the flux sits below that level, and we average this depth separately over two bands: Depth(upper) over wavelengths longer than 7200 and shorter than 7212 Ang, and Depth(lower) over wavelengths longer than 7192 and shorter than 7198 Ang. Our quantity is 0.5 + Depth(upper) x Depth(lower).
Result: 6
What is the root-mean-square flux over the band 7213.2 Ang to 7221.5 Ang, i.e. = 185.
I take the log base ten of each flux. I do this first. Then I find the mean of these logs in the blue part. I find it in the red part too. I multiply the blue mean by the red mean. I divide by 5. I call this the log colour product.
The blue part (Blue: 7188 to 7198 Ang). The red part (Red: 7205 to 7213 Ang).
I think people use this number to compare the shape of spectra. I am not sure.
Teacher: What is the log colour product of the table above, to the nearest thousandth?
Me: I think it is 1.007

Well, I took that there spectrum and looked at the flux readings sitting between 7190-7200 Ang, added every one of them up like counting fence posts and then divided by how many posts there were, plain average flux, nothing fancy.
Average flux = 172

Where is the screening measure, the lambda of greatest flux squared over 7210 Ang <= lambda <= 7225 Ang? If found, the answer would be 7220.66 Ang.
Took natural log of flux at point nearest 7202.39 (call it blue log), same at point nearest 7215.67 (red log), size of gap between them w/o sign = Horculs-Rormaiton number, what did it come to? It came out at 0.067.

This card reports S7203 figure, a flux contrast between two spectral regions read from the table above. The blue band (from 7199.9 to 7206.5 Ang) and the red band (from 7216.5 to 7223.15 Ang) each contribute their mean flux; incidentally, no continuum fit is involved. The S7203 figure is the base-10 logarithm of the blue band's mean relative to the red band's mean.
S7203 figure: -0.034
